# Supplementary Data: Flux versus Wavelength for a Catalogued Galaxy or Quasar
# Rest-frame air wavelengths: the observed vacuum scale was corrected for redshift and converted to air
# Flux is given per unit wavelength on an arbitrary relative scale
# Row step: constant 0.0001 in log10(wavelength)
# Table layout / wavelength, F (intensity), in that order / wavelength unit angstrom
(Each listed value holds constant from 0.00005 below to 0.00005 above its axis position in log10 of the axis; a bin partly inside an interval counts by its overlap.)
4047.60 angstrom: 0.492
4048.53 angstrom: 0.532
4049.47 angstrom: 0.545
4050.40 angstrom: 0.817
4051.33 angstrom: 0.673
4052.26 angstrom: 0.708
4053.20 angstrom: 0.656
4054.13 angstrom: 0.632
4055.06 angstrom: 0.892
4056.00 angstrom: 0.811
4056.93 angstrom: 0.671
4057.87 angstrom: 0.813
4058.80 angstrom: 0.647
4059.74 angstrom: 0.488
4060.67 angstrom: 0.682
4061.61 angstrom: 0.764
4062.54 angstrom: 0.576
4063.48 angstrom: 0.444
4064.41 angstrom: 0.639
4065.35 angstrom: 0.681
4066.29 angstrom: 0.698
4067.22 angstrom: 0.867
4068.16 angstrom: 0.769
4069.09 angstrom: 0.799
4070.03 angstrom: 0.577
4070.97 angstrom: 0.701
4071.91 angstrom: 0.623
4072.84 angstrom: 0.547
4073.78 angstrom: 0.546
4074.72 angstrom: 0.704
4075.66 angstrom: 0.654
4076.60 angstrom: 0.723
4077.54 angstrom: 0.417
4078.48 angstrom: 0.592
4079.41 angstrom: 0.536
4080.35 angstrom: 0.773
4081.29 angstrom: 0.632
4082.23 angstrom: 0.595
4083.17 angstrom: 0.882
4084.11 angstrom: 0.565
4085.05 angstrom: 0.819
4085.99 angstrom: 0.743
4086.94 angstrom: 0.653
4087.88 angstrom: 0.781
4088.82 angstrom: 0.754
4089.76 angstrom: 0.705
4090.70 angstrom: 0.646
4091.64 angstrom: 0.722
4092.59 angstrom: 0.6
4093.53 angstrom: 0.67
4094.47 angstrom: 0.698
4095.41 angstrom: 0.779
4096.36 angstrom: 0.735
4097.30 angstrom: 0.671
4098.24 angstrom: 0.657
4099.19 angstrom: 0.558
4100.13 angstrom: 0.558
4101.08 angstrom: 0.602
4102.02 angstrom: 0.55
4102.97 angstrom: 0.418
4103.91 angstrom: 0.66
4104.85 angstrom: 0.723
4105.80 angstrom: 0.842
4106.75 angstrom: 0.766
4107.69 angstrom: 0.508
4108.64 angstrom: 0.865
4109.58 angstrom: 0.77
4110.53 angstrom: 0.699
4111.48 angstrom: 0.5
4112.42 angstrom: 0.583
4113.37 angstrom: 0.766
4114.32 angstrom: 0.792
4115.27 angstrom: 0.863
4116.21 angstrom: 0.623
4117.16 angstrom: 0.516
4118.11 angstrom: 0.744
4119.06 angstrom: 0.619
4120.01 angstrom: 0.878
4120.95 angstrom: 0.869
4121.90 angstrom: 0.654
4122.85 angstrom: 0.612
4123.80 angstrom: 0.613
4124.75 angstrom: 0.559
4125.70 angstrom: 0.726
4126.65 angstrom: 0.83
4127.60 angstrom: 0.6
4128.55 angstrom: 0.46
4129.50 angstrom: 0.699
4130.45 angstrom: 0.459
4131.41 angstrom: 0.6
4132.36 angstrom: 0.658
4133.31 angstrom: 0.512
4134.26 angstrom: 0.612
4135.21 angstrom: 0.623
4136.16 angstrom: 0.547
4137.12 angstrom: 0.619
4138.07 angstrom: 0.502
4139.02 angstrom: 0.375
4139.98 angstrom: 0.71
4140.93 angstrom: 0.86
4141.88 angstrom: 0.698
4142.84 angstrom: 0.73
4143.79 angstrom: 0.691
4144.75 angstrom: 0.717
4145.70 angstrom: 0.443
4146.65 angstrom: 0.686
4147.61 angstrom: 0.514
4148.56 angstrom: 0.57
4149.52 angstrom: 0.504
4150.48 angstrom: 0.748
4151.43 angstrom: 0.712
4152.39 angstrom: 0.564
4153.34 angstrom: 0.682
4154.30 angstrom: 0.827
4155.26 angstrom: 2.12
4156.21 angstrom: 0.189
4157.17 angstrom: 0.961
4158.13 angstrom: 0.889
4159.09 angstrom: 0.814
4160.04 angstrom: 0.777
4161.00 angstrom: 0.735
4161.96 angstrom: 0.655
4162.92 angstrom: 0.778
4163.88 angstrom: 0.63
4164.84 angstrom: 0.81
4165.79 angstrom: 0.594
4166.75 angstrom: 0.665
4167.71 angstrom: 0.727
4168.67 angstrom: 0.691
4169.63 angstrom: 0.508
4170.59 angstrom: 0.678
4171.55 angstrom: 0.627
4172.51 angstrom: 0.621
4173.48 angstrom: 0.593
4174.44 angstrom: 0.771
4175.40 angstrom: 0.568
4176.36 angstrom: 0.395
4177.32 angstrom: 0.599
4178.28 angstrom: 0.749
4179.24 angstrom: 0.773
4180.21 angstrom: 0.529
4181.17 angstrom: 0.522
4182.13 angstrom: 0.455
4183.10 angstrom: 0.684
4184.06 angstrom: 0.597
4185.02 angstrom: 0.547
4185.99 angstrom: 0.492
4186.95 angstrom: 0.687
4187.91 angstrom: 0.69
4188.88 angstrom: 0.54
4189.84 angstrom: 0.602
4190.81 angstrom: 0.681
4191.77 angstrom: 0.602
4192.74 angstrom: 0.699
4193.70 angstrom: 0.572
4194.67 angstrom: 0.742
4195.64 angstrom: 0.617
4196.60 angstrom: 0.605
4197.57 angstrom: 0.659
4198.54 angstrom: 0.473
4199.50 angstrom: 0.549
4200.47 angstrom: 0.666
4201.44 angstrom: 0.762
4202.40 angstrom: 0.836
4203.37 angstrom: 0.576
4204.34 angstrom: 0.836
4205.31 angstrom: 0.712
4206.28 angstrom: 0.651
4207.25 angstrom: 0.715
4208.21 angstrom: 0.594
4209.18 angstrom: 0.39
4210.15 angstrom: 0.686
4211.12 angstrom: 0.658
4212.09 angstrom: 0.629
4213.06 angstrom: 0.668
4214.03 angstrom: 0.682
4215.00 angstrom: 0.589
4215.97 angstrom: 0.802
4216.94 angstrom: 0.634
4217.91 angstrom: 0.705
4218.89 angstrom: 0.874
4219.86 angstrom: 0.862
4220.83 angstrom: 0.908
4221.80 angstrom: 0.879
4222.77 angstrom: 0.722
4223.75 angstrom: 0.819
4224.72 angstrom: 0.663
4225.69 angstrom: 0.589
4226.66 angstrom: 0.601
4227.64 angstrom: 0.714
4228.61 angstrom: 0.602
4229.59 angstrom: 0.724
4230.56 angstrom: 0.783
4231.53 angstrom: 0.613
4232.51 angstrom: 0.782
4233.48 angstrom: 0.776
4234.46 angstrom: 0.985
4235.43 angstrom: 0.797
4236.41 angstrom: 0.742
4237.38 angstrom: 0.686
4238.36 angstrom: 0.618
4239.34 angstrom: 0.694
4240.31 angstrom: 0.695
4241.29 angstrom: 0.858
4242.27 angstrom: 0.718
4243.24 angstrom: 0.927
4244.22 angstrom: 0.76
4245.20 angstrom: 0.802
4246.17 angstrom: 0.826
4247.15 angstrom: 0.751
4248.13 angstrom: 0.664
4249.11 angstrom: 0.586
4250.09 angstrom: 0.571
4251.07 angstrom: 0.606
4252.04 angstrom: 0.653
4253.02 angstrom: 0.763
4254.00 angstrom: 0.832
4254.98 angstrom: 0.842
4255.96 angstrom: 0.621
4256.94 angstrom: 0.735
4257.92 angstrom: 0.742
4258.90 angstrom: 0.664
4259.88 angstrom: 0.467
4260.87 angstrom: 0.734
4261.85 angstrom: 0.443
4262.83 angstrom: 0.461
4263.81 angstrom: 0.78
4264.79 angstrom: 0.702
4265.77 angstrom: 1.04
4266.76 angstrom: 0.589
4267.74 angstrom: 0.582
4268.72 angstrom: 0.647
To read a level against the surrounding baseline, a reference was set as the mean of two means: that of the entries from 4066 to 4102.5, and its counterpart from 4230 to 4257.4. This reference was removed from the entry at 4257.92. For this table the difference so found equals 0.04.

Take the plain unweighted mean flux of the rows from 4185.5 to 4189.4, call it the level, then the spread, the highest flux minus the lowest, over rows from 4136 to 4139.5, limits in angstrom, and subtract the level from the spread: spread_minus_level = -0.36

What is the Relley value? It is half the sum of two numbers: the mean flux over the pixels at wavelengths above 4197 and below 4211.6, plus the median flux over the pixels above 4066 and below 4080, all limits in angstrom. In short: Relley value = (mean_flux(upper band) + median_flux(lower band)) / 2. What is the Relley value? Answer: 0.65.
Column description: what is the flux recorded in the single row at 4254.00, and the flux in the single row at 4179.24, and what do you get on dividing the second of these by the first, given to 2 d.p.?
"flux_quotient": 0.93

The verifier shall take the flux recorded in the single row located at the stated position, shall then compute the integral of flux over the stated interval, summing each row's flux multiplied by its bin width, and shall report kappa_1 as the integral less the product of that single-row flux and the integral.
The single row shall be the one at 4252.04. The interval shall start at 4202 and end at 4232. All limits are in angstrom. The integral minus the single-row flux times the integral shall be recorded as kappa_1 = 7.3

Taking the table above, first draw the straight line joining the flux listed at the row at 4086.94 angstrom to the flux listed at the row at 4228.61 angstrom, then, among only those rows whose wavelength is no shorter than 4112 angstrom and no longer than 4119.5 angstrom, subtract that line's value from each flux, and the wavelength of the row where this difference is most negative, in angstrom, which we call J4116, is 4117.16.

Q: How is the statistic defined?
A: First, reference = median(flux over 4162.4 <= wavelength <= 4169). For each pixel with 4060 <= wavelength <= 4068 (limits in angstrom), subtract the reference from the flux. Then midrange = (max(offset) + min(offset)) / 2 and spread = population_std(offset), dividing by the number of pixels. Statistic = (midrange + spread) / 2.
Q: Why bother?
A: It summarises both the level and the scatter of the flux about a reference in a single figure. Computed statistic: 0.04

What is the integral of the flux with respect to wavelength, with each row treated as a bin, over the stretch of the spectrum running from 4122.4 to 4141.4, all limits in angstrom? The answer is 11.6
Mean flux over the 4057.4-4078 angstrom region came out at 0.653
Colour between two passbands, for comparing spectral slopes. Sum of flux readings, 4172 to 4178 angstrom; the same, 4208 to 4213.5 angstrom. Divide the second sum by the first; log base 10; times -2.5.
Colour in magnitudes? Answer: 0.0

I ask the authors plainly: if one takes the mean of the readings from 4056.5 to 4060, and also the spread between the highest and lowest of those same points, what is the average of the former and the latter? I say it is 0.49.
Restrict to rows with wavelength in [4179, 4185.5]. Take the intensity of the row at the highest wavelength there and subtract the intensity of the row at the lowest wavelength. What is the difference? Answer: -0.2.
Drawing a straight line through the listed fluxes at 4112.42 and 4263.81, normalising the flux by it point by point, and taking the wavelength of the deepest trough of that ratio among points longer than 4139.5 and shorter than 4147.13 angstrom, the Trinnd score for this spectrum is 4145.70 angstrom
